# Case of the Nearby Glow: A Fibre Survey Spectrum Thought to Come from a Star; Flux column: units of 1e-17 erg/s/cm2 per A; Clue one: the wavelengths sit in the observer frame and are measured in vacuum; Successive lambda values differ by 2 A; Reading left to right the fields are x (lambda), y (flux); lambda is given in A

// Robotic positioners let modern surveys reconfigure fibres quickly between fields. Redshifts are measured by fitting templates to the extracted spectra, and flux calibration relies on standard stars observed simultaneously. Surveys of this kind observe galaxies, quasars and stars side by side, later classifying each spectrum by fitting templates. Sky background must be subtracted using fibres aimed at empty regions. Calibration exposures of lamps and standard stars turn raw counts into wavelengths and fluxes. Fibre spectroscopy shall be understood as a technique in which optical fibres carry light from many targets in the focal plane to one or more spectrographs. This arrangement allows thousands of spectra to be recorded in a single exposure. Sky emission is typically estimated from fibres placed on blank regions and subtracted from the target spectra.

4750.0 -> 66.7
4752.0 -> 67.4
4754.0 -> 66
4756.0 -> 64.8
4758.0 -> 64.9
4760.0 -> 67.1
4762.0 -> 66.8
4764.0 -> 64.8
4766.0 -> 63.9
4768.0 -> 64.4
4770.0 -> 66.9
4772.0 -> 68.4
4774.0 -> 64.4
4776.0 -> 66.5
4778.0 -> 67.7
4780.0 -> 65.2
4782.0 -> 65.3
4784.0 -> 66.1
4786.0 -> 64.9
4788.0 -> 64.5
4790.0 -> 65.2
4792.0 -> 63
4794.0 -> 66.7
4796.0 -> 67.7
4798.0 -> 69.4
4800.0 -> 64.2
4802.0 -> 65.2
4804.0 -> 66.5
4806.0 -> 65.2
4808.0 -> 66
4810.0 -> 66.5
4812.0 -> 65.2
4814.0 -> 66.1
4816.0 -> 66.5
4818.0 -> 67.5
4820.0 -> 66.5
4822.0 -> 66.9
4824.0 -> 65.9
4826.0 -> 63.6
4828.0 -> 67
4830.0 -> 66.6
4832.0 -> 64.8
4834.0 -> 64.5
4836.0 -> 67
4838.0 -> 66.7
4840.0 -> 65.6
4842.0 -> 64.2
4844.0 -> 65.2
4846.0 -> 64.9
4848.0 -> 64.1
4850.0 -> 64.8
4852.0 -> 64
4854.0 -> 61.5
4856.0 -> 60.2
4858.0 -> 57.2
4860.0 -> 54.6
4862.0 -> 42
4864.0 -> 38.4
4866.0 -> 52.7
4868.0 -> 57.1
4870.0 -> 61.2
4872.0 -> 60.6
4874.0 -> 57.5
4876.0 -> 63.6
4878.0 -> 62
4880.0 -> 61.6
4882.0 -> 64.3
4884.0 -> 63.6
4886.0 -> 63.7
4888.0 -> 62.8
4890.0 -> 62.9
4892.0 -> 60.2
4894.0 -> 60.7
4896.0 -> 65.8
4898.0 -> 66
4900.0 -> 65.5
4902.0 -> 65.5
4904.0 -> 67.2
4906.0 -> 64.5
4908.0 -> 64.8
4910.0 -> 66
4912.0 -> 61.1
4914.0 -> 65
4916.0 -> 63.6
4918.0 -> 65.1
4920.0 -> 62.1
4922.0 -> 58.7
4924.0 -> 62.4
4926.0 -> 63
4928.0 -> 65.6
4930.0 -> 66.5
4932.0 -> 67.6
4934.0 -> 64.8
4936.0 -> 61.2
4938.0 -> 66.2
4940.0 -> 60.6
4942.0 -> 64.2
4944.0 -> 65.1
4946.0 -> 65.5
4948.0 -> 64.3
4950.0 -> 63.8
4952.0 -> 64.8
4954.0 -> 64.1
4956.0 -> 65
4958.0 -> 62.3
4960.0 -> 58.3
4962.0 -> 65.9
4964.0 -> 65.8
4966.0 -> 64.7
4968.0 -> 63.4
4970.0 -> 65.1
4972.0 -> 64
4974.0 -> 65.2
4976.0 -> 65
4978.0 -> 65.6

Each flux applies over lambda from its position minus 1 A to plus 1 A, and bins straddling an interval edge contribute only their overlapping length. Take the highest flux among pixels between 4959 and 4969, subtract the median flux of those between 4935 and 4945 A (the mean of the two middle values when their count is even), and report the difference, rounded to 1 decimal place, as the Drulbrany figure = 1.7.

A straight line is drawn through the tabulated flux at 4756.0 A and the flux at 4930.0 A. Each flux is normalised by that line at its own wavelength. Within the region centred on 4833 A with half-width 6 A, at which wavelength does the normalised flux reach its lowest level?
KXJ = 4834.0 A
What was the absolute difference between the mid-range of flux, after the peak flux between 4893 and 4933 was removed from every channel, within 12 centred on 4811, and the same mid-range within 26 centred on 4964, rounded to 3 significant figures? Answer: 3.75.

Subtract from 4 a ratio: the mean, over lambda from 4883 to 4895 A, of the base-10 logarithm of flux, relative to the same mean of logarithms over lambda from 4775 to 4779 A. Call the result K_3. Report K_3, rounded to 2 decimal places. 3.02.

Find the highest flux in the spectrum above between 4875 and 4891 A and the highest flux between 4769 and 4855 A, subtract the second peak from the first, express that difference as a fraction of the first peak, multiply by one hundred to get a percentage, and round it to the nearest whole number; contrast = -8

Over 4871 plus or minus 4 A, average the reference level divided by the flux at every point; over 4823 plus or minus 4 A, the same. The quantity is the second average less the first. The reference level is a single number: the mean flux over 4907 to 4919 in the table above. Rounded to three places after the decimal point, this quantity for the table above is -0.110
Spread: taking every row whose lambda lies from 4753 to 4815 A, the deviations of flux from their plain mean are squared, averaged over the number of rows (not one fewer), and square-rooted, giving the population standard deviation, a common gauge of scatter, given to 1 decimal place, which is 1.4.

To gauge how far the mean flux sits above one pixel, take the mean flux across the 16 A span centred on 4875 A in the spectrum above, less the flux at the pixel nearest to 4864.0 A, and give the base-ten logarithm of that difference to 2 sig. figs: 1.4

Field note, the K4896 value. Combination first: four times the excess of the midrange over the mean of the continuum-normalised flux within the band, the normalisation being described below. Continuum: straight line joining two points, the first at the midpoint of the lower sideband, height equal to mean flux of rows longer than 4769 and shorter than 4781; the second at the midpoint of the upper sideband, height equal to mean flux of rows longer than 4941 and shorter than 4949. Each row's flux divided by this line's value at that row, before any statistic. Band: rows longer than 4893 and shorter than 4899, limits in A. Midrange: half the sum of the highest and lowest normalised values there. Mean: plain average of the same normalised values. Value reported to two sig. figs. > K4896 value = -0.050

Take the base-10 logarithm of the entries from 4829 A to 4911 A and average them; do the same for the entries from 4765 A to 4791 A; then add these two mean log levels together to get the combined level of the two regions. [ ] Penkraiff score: 3.61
